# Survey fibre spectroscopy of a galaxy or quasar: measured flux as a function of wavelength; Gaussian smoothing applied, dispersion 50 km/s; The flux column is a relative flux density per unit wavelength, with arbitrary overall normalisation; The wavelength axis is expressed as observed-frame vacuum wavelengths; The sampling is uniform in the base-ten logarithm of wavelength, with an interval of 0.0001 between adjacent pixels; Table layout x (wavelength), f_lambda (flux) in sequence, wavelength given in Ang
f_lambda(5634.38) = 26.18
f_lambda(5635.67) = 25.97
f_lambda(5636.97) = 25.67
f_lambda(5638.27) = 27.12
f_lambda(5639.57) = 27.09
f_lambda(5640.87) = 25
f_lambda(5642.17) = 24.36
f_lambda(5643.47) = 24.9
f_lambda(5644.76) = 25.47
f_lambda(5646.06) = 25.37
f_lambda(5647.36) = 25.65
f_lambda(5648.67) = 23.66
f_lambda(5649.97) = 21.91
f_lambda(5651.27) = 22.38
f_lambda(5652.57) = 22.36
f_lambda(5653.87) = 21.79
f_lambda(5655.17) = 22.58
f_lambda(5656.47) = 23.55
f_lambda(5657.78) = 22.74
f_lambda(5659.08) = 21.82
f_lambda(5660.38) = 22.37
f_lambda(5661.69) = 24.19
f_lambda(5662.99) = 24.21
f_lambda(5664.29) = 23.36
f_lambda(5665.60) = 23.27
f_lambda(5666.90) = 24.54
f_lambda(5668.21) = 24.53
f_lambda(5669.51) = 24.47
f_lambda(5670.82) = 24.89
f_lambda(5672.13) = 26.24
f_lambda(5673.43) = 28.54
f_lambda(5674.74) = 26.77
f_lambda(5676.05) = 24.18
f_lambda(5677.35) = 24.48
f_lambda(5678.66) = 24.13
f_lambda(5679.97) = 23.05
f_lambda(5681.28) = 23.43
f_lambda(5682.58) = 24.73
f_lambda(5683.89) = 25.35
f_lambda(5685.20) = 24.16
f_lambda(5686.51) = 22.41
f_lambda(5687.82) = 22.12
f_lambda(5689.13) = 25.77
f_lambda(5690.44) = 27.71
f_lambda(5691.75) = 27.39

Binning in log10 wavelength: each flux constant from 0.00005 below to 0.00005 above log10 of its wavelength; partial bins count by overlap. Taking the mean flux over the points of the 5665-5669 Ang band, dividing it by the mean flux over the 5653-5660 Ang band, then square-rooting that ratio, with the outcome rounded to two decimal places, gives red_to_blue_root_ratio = 1.04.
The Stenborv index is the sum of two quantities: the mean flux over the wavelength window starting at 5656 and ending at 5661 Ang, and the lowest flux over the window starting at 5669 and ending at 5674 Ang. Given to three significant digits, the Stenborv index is 47.1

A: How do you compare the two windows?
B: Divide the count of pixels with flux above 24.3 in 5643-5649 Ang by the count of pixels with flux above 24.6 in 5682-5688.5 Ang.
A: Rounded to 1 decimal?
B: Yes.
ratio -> 2.0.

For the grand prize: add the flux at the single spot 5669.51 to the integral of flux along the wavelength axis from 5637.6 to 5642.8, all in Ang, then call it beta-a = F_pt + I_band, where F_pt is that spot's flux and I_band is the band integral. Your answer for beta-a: 159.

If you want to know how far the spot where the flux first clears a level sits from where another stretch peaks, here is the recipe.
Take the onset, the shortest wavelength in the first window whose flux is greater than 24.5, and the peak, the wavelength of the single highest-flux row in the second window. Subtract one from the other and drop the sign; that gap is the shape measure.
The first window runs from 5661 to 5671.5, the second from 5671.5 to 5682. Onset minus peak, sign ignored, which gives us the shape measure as 6.5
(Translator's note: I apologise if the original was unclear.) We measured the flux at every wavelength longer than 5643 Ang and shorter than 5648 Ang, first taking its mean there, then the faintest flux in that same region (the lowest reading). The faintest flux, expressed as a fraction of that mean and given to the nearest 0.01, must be 0.98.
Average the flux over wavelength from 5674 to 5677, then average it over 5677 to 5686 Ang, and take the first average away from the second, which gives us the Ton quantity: -1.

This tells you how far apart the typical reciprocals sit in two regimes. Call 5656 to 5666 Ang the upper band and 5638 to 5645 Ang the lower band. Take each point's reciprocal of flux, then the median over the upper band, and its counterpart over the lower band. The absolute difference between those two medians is 0.0033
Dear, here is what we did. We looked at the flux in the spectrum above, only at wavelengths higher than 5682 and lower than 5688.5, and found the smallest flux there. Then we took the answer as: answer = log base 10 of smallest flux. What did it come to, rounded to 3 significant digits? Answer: 1.34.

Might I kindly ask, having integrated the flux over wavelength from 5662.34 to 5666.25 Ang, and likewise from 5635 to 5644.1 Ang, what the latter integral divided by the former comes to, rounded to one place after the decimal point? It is 2.5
